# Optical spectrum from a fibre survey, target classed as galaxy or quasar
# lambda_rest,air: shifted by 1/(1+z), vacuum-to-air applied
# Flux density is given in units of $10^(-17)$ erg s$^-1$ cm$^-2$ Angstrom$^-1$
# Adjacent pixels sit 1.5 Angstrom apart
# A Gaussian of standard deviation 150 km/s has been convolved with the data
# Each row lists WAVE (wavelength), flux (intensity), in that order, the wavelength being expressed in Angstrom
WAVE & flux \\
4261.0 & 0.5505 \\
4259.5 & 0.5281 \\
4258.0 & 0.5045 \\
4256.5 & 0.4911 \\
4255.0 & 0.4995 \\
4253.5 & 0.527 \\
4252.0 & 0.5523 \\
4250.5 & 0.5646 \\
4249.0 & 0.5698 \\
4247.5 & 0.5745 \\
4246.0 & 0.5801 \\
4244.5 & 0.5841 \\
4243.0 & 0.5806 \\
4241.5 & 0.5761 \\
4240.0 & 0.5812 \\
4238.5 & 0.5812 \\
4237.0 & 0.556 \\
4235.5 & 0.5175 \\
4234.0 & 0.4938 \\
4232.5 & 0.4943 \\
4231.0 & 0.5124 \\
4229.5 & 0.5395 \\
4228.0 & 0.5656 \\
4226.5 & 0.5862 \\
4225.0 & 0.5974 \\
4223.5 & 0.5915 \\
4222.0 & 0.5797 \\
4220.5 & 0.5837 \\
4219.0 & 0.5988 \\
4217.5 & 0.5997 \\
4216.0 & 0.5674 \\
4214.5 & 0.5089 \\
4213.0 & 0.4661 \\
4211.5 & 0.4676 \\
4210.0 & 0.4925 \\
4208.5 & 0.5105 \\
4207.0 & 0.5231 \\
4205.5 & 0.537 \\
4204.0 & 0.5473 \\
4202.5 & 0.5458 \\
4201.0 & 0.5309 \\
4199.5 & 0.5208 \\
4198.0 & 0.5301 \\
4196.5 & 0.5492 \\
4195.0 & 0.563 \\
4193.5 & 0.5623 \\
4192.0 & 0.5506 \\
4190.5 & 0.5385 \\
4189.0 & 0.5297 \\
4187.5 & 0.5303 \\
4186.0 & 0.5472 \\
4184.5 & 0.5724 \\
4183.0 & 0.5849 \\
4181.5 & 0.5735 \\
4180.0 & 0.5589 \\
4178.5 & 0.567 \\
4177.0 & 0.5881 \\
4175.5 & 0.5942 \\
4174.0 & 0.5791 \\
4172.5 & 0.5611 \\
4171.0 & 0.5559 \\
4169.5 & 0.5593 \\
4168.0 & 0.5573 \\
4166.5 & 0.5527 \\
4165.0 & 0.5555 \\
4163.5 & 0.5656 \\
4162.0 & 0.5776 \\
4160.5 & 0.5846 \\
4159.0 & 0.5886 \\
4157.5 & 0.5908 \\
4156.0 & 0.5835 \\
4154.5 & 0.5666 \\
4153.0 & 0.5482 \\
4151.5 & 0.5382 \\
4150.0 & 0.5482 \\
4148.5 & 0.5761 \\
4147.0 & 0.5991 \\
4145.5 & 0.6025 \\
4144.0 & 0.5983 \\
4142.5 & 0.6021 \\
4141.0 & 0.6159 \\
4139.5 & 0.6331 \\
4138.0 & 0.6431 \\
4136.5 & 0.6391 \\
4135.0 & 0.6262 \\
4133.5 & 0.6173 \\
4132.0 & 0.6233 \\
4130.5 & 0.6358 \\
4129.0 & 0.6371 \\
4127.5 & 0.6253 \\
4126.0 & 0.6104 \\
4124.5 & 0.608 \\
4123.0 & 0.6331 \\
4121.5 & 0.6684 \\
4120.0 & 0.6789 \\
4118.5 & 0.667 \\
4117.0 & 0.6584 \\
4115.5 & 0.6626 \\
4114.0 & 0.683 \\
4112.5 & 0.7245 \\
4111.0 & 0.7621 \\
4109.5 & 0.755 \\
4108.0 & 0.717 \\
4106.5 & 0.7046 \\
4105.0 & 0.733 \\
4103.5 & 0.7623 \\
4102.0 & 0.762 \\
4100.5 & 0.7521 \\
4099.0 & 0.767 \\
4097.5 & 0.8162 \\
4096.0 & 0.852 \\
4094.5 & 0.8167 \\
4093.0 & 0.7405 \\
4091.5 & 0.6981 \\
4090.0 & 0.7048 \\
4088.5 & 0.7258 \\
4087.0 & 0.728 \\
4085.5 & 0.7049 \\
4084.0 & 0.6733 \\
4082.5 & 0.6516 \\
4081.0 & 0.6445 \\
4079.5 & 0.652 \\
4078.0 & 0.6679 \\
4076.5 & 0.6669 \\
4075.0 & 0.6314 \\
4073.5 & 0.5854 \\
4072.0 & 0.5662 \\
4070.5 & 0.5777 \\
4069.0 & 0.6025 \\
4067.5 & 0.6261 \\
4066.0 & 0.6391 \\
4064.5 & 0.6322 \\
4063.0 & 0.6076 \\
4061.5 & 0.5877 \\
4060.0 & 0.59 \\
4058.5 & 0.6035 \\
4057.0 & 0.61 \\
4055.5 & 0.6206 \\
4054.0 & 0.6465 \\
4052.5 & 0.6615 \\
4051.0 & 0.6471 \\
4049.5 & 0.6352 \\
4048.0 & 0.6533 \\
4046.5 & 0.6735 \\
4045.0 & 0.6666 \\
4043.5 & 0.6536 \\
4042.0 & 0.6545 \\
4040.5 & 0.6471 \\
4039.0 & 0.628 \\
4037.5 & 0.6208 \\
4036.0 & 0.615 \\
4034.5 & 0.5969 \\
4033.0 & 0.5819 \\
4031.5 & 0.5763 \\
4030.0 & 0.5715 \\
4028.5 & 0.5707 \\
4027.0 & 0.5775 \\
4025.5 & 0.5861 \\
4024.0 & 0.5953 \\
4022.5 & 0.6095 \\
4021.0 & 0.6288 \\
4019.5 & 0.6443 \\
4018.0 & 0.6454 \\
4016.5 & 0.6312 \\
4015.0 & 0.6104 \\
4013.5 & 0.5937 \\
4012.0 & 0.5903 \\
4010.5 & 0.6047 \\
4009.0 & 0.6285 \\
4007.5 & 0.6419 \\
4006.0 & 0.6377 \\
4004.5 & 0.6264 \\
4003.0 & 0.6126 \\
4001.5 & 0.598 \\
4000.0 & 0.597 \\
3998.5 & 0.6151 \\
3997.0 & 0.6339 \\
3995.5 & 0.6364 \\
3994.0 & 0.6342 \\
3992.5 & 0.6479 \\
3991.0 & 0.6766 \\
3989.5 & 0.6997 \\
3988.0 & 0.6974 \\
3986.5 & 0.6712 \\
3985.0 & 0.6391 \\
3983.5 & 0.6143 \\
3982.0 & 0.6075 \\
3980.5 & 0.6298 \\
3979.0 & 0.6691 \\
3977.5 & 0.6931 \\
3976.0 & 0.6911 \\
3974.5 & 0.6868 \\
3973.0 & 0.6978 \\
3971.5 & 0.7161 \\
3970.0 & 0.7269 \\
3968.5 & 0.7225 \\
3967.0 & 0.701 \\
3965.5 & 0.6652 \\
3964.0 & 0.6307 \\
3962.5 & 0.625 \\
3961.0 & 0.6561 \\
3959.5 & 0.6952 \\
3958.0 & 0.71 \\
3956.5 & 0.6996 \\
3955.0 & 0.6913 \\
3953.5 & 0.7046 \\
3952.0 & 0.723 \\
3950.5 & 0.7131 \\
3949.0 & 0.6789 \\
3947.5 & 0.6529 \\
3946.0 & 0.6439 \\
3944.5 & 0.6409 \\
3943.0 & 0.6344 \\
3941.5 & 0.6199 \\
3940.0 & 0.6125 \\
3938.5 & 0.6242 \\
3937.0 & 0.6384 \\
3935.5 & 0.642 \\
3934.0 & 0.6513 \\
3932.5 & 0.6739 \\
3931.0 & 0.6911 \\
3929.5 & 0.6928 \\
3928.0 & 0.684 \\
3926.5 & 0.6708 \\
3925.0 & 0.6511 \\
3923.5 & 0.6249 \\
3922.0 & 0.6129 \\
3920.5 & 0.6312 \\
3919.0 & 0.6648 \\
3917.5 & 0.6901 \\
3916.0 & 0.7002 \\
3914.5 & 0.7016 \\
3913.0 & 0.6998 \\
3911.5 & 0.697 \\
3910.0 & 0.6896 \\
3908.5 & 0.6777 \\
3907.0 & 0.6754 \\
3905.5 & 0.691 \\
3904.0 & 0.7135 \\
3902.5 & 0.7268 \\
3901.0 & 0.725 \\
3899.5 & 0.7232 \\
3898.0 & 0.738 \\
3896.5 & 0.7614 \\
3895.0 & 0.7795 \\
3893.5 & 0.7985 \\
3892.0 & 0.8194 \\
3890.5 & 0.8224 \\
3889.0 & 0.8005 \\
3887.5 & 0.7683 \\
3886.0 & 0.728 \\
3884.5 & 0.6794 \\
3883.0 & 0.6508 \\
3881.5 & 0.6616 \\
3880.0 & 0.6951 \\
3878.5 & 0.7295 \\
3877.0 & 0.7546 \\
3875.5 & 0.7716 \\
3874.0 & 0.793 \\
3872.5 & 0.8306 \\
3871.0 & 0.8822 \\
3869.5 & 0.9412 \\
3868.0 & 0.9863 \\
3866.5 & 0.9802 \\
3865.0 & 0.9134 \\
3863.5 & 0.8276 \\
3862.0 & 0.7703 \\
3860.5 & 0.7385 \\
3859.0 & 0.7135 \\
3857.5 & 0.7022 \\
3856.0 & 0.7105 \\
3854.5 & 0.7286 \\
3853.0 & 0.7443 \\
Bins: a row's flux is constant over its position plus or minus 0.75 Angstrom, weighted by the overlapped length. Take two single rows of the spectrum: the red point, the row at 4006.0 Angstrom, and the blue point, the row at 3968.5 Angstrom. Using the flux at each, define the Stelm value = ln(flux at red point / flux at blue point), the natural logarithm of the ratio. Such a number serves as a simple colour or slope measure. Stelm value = -0.12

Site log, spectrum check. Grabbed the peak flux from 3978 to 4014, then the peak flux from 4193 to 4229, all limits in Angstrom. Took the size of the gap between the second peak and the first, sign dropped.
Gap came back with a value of 0.100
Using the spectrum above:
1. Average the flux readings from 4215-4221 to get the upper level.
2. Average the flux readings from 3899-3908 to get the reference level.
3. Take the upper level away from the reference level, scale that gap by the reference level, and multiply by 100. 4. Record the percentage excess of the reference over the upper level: 17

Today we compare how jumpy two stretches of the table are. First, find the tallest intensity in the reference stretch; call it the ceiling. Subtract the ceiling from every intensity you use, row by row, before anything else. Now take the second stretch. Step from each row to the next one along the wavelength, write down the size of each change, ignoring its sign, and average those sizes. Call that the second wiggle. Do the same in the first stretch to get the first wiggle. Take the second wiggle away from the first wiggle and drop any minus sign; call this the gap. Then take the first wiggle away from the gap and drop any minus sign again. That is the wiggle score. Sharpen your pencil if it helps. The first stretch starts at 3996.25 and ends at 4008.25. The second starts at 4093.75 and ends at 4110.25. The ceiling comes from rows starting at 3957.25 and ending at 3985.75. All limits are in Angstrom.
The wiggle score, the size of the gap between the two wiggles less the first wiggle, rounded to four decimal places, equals 0.0020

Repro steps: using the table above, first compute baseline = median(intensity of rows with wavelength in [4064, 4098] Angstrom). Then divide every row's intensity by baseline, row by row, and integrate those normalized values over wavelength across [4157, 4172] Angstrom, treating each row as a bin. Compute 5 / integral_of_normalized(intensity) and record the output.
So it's 0.391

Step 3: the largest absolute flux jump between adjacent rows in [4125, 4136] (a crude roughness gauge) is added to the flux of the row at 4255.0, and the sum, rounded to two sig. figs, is 0.51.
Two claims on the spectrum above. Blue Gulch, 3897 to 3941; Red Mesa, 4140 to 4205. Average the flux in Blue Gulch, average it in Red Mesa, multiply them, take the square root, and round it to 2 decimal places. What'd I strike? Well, 0.62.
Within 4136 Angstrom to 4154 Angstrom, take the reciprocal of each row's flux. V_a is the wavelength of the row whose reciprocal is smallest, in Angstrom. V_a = 4138.0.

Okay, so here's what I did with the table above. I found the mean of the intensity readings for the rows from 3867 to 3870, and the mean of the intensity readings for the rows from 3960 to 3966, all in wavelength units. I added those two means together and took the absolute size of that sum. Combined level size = 1.61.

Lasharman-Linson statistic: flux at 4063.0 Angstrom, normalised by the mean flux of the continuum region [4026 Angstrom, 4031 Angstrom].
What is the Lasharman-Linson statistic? 1.06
